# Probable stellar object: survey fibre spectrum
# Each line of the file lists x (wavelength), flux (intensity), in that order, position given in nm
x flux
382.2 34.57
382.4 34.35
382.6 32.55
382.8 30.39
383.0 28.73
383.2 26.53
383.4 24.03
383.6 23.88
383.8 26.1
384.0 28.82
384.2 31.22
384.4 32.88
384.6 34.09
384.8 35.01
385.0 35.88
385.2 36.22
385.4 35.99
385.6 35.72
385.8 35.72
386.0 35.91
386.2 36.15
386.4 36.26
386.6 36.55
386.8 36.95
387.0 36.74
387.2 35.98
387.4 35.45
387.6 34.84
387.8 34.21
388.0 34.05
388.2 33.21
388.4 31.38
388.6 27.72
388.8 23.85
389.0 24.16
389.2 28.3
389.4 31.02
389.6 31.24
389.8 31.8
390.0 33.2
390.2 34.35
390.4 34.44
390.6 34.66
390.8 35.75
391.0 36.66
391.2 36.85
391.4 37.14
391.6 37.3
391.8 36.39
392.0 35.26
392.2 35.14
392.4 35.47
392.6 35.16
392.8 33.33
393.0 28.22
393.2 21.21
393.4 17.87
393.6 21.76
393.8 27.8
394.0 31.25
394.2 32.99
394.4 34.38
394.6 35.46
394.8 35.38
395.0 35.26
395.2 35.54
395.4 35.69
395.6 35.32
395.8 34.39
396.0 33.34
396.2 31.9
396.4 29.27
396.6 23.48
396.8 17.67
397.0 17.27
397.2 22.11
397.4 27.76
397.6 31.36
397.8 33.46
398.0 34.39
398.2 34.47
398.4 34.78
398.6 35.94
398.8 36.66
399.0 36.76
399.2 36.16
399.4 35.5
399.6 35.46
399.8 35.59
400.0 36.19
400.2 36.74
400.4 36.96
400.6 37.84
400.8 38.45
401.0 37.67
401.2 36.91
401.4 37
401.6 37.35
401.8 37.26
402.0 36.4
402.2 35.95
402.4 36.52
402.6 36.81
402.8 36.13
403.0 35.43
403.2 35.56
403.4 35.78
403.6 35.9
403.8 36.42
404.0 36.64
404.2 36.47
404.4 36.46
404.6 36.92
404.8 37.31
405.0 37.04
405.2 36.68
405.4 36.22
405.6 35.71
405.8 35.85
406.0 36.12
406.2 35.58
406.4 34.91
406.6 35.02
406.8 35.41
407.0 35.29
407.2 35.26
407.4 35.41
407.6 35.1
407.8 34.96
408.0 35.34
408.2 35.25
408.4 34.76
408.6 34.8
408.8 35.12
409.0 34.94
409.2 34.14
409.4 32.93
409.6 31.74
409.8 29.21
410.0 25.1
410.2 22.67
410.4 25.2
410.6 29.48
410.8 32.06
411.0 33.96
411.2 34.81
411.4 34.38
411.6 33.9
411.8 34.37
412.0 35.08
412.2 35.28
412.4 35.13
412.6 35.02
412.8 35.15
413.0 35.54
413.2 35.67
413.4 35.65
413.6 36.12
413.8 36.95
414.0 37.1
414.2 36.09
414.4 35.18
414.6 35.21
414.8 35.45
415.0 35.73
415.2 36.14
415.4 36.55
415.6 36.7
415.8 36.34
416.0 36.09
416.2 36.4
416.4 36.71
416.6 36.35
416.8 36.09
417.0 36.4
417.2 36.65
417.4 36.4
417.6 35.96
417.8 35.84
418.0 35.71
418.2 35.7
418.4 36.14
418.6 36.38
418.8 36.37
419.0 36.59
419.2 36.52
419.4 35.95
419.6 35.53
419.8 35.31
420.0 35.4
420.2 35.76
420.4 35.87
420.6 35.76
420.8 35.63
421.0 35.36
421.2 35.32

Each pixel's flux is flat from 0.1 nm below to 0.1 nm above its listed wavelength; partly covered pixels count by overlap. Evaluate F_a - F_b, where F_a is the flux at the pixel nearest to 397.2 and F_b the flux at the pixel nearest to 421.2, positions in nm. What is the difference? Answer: -13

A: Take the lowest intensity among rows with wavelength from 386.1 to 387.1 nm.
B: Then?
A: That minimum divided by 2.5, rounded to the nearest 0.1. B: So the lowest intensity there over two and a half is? 14.5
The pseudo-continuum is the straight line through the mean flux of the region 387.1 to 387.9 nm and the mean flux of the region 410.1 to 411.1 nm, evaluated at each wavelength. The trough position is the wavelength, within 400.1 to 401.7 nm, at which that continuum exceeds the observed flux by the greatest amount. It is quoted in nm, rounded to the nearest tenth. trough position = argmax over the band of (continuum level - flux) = 400.2 nm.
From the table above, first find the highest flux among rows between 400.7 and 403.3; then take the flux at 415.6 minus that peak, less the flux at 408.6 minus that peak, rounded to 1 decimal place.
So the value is 1.9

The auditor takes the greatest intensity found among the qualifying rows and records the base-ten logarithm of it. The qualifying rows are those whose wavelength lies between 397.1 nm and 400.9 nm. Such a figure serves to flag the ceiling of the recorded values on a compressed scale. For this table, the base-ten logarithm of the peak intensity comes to 1.58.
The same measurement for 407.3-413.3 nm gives 1.55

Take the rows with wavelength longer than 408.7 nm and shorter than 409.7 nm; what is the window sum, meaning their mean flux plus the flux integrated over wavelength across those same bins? 68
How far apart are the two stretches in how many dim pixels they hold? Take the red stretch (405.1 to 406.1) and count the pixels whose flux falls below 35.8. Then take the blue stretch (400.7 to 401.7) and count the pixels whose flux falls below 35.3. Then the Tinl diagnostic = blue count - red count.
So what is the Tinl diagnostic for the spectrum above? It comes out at -1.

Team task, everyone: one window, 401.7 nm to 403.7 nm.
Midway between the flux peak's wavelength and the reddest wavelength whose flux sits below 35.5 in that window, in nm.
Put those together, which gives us 402.40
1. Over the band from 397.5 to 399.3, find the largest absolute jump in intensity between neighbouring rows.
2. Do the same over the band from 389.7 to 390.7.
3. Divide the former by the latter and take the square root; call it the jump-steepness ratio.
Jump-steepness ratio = 1.2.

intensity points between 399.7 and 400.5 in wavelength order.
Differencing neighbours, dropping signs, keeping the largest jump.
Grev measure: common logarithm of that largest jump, -0.22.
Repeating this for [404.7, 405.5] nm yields -0.34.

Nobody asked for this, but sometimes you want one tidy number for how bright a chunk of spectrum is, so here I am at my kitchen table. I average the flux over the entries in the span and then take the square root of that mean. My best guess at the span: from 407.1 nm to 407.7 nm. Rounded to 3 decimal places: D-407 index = 5.938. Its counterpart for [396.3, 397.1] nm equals 4.682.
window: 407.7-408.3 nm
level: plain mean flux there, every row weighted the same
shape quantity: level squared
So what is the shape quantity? 1238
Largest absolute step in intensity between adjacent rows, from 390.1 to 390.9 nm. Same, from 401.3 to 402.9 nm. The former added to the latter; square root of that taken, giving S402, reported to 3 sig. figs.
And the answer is 1.40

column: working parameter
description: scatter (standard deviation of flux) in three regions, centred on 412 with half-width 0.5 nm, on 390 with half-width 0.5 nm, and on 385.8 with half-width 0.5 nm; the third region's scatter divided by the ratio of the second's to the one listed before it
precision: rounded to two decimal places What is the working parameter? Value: 0.07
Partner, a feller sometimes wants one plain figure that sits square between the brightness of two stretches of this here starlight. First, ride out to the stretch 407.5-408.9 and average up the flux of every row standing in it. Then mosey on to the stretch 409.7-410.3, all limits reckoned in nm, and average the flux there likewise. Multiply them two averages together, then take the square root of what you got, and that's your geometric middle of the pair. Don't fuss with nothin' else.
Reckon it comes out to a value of 30.0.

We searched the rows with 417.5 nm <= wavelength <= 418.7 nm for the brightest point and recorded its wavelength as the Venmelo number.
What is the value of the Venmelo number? 418.6 nm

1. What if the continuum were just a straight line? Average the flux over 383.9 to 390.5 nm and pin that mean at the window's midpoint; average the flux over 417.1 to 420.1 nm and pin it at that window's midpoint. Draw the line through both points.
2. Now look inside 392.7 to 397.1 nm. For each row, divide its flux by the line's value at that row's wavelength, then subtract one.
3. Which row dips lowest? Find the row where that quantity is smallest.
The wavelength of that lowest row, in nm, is 397.0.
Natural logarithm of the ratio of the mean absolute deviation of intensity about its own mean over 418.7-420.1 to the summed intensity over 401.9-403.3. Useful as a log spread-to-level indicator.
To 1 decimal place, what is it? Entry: -6.3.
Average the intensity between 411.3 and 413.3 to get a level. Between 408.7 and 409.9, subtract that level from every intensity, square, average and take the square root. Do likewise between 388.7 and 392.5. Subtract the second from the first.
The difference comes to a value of -1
